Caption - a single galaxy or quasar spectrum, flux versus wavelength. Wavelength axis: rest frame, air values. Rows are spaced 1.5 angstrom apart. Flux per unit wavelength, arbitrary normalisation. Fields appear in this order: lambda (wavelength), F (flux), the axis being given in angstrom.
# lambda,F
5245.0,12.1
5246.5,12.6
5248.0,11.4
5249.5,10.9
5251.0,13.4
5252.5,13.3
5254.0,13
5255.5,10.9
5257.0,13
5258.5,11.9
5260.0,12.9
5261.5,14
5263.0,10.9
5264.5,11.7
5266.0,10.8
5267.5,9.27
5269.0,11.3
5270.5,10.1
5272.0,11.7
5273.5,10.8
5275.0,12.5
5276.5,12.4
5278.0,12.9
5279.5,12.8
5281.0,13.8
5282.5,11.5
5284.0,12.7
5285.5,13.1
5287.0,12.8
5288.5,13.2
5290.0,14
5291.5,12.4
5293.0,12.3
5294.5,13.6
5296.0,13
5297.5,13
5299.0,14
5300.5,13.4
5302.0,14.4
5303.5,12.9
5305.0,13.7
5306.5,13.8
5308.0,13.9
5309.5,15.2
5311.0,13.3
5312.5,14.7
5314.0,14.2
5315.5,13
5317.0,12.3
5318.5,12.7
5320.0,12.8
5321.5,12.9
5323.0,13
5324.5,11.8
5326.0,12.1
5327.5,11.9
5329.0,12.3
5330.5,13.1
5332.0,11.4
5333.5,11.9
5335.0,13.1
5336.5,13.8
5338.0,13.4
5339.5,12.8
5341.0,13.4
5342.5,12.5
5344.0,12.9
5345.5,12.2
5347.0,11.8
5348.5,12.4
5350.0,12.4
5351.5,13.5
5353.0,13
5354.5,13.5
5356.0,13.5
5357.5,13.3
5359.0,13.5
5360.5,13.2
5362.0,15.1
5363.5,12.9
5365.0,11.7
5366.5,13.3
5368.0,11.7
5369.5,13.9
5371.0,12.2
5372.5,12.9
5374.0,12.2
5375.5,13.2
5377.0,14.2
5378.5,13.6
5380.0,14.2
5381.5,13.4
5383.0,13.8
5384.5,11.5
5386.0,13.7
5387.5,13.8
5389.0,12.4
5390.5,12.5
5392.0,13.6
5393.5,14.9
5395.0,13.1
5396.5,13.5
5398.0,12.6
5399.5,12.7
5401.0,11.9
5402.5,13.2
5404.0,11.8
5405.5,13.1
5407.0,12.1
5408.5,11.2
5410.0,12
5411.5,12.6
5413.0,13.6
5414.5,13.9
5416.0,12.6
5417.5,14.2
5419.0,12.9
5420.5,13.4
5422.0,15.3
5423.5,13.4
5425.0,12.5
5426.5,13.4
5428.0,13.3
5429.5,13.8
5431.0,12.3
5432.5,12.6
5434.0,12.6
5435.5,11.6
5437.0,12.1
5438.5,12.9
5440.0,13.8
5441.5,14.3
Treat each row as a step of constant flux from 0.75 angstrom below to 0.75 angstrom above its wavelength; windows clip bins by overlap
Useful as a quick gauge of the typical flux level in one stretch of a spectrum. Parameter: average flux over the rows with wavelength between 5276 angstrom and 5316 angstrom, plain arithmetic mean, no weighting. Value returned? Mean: 13.3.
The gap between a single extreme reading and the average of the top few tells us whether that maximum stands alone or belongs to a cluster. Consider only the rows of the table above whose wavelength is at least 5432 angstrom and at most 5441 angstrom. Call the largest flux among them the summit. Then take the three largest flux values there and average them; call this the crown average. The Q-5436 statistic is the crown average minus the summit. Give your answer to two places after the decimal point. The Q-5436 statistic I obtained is -0.70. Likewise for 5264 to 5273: -0.13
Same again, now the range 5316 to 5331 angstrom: -0.10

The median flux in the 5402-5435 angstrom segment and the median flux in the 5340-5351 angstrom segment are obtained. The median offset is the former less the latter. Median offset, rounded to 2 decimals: 0.60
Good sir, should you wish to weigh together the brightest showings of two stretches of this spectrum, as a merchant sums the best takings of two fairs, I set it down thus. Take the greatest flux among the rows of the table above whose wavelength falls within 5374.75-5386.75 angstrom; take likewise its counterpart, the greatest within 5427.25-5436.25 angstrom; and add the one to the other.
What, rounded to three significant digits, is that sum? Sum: 28.0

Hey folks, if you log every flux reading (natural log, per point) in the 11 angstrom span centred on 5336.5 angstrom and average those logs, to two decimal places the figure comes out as 2.55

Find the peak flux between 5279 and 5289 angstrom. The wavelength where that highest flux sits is 5281.0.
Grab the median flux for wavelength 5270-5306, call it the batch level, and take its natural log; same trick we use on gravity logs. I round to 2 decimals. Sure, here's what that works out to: 2.56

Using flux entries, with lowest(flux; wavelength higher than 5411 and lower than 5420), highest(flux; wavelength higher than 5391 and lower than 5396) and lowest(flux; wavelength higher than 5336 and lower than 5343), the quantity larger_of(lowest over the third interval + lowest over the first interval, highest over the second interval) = 25.1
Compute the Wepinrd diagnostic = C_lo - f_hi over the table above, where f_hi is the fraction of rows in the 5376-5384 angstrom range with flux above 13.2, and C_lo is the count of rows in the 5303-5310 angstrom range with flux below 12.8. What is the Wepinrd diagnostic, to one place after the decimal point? -1.0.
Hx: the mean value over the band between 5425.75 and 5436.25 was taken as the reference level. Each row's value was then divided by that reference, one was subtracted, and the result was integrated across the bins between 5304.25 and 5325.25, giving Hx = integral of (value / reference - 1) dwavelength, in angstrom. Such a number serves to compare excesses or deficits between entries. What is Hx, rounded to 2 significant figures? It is 0.95 angstrom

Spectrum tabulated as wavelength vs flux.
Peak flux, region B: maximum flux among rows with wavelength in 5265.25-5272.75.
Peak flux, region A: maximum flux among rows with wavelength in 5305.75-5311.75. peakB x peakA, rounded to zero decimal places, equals 178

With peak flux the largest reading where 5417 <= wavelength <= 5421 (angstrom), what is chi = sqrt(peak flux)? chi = 3.77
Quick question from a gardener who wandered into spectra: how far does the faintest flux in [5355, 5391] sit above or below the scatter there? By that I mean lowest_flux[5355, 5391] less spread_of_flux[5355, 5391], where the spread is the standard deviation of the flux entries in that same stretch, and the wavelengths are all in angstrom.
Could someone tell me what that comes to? 10.6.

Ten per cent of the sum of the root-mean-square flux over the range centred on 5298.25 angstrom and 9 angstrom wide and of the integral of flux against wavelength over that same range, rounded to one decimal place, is 13.6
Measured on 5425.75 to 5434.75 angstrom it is 13.0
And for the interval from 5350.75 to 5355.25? 7.3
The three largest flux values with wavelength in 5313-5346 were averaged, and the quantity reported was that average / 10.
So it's 1.38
